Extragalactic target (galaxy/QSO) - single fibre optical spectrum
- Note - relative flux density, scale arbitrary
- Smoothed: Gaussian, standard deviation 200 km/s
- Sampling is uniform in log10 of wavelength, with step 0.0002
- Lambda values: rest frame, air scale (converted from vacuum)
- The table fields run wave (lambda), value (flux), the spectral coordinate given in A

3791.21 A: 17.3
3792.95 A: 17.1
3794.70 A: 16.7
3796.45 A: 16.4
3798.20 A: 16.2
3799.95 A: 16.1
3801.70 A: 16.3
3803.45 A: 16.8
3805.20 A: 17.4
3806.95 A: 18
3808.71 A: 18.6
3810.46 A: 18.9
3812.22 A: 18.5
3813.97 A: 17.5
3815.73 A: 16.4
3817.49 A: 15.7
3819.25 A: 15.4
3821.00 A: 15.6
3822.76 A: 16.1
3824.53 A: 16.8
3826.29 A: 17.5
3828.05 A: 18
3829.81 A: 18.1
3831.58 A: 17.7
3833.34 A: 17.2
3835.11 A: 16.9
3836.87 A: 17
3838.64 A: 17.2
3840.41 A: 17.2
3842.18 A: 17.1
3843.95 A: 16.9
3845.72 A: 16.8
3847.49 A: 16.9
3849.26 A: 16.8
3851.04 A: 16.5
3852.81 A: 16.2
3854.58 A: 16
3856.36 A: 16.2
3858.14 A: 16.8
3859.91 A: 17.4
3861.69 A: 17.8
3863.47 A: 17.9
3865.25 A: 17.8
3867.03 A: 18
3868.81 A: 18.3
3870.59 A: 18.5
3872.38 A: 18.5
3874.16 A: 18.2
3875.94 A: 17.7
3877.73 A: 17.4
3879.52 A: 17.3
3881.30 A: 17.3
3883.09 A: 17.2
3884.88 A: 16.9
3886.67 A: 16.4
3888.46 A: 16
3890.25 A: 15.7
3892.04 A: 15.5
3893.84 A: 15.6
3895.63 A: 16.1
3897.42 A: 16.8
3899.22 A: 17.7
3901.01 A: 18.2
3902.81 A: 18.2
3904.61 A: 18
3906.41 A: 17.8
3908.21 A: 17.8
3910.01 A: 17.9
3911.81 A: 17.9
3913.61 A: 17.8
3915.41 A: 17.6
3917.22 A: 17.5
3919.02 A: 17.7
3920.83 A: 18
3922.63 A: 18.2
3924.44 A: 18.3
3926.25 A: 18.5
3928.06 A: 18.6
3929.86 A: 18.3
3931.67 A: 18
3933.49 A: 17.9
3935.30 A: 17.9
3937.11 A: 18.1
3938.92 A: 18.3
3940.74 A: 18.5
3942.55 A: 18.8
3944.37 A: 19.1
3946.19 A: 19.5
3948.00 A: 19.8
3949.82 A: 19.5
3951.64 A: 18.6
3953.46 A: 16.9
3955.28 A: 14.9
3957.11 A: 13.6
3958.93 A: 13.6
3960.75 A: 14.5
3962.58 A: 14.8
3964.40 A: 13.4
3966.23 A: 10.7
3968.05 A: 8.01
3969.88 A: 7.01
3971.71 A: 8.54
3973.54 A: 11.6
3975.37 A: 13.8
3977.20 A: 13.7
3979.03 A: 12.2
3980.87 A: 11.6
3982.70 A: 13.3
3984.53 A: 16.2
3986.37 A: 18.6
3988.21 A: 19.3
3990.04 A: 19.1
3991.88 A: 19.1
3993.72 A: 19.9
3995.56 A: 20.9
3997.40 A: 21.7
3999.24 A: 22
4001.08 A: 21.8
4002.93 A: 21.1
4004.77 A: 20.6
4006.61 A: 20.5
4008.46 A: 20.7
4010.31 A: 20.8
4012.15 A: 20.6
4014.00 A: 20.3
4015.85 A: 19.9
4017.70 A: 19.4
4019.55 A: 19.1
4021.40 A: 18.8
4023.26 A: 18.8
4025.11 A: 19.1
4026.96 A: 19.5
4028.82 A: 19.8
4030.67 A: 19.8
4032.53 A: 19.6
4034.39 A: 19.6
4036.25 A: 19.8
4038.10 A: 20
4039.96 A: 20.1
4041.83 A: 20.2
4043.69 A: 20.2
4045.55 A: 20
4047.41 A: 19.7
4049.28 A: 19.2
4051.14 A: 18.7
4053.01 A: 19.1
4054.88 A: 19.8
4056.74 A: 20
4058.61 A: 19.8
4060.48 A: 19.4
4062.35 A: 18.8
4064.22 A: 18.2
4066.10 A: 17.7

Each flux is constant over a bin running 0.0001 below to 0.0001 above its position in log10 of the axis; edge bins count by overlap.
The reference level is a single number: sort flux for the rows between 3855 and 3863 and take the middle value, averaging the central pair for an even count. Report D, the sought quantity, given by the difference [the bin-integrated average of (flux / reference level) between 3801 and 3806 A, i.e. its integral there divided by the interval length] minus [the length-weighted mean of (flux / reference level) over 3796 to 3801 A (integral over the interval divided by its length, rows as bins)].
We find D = 0.04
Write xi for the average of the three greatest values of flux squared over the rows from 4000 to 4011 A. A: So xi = 451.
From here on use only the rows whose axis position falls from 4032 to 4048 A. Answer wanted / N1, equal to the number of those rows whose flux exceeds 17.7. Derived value 9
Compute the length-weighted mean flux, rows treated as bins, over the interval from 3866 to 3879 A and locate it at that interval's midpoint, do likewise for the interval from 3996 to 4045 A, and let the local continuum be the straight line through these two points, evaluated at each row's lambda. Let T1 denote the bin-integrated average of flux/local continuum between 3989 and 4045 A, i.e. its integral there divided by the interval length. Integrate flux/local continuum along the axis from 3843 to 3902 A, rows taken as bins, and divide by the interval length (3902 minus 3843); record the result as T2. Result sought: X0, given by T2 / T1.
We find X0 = 0.95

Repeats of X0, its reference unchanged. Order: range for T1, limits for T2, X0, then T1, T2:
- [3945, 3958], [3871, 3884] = 1.06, 0.917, 0.976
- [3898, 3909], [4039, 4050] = 1.00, 0.968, 0.971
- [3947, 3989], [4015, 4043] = 1.33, 0.726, 0.965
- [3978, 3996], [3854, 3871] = 1.14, 0.858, 0.975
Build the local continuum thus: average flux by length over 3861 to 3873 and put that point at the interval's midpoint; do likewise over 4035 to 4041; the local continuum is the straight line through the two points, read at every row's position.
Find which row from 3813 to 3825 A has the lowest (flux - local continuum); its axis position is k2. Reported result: 3819.25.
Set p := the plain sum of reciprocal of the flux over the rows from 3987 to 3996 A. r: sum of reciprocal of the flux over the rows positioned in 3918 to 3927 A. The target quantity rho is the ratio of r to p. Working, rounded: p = 0.25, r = 0.276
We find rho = 1.08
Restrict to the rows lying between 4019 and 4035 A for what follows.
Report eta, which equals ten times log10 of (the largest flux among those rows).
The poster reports 13.0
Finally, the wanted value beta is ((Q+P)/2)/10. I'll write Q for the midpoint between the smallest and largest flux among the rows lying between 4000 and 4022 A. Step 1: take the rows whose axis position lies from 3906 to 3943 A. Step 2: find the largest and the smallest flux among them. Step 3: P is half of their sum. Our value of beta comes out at 1.92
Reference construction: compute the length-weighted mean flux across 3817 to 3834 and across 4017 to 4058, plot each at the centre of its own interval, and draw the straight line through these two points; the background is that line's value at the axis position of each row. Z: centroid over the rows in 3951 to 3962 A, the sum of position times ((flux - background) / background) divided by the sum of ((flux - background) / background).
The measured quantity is 3957.8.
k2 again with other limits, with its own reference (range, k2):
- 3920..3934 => 3933.49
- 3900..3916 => 3915.41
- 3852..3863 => 3854.58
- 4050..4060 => 4051.14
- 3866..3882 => 3881.30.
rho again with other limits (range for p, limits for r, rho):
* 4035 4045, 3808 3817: 1.12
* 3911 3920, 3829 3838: 1.02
